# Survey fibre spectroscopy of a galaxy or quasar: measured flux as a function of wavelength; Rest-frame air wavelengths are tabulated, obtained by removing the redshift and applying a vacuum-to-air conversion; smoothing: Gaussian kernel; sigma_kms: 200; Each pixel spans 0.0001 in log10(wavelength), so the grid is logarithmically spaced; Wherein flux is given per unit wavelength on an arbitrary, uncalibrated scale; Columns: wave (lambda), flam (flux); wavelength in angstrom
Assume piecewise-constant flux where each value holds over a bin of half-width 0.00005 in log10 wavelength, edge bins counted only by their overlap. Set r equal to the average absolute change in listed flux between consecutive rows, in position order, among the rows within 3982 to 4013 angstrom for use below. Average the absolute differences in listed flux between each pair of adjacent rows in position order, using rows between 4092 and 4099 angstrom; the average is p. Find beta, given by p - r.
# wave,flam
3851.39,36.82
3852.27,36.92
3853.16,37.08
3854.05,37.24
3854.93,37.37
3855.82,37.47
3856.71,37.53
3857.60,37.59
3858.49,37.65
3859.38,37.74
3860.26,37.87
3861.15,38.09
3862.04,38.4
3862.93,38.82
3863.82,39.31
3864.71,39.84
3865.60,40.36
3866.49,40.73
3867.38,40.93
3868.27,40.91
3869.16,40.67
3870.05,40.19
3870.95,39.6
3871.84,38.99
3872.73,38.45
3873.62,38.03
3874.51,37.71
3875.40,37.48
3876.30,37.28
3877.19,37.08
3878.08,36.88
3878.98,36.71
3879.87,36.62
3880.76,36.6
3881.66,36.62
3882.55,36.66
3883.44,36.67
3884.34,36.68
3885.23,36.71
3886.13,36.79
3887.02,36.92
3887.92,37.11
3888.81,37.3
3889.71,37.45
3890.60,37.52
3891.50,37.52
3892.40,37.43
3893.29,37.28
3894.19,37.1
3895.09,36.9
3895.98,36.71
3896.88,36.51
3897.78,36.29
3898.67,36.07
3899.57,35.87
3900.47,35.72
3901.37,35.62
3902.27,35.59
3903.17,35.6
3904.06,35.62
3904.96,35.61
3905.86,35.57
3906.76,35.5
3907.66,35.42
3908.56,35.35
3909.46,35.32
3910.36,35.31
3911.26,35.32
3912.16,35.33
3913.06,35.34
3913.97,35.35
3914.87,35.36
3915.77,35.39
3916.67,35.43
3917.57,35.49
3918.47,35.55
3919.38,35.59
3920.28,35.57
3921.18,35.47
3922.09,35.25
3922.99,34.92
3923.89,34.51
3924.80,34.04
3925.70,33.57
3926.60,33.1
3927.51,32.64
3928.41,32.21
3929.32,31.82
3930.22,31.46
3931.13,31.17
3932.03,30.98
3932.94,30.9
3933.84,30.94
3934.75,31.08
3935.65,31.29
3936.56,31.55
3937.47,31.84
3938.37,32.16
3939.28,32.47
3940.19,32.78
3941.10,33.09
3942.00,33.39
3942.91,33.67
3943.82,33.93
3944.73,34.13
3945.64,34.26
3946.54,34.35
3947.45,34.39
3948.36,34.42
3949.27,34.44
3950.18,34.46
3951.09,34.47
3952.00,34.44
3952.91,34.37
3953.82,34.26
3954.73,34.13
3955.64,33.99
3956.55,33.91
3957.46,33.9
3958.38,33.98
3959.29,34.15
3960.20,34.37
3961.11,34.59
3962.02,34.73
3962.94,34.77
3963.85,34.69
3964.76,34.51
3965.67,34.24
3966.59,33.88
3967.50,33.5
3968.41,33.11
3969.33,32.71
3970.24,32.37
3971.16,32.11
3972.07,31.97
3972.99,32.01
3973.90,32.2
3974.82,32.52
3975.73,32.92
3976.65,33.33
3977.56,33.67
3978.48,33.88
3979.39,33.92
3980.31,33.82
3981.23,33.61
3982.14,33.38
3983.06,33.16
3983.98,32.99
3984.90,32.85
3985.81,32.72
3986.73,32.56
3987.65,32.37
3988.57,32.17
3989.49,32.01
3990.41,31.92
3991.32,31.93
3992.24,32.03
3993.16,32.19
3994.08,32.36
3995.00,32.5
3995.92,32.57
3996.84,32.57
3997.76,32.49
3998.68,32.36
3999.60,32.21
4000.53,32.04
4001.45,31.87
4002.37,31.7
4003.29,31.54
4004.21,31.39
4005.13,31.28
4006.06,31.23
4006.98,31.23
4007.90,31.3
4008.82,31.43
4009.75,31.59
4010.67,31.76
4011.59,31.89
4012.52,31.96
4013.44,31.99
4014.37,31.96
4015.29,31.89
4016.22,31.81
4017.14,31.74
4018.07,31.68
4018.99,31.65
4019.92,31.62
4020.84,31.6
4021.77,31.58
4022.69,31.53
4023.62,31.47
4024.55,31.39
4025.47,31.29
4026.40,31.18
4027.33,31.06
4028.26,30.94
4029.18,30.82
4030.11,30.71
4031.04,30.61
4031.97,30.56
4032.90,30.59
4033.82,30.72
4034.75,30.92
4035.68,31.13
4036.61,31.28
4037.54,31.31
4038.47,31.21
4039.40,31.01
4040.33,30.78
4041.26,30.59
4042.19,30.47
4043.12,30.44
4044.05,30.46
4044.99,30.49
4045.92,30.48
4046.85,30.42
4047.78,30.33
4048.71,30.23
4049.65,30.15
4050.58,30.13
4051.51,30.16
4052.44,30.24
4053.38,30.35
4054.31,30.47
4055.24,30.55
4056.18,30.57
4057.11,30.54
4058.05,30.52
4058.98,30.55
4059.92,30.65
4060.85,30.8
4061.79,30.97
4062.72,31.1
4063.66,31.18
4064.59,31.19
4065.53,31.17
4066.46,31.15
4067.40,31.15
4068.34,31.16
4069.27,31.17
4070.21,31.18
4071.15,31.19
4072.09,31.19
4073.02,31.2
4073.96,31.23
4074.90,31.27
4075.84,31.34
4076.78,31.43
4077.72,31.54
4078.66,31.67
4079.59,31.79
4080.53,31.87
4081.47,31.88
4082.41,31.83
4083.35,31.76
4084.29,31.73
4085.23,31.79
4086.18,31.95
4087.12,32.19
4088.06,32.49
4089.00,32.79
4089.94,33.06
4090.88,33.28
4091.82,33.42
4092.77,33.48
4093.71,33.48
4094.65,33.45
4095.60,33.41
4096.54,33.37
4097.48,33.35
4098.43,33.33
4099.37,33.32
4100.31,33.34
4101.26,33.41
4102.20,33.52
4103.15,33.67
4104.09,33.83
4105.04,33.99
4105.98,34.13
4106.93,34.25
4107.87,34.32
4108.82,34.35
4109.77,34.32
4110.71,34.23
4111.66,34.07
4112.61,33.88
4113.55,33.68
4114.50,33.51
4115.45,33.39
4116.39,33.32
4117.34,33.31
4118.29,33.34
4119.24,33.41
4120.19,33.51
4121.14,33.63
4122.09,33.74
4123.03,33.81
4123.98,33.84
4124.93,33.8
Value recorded -0.10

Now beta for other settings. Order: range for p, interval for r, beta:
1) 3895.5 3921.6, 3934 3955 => -0.10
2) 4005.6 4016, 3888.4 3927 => -0.04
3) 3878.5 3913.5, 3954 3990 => -0.12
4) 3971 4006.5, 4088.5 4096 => 0.05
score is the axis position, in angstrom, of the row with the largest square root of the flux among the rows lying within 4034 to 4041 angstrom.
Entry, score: 4037.54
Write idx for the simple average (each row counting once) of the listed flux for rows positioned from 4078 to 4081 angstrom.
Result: 31.8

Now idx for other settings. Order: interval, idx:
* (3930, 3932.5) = 31.2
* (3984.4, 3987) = 32.7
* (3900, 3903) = 35.6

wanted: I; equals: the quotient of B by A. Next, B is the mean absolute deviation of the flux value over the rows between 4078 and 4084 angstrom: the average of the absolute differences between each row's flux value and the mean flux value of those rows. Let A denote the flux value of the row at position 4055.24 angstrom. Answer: 0.002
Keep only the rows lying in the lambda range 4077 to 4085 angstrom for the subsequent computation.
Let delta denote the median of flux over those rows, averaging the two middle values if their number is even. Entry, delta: 31.8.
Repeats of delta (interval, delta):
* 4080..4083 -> 31.9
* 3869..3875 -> 39.0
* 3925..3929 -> 32.9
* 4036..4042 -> 31.1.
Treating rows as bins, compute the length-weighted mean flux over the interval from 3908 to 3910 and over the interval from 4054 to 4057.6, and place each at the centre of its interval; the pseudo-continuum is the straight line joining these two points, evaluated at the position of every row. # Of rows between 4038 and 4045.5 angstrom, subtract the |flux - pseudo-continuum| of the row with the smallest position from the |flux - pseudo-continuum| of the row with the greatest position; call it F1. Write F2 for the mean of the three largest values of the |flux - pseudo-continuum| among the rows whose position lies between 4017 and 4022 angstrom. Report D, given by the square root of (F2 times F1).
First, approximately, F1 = 0.23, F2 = 0.1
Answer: 0.12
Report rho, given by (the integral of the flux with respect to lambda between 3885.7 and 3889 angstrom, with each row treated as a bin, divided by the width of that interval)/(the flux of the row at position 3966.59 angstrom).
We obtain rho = 1.09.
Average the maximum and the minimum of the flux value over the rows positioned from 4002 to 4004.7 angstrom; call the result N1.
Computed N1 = 31.5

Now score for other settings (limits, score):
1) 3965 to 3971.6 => 3965.67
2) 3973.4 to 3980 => 3979.39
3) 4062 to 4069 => 4064.59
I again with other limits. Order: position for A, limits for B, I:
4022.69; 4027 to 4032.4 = 0.005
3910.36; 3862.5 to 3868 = 0.019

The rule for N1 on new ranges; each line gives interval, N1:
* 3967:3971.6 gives 32.8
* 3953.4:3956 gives 34.1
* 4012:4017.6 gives 31.9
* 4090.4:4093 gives 33.4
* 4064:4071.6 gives 31.2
